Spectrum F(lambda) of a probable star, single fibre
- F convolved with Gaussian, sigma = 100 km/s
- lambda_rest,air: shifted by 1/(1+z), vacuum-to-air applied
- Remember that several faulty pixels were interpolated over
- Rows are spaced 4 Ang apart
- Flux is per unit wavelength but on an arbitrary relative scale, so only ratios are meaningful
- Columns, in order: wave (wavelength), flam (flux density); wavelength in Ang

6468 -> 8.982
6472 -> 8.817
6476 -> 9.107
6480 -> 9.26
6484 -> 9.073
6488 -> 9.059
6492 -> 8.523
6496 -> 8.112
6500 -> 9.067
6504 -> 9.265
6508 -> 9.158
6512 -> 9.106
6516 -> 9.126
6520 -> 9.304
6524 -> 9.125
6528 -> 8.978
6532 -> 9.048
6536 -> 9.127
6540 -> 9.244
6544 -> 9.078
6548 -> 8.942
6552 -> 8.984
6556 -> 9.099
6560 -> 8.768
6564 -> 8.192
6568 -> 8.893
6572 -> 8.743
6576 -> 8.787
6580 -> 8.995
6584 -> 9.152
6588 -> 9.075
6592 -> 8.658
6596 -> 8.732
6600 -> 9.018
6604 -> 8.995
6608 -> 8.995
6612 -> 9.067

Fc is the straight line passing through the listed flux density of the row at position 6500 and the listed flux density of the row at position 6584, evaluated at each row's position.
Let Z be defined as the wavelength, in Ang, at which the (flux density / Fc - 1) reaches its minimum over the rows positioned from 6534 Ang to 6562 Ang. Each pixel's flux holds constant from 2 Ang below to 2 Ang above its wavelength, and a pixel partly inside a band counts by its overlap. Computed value 6560 Ang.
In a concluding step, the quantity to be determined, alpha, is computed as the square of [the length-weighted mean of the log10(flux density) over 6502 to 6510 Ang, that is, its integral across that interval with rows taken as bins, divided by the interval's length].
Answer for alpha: 0.930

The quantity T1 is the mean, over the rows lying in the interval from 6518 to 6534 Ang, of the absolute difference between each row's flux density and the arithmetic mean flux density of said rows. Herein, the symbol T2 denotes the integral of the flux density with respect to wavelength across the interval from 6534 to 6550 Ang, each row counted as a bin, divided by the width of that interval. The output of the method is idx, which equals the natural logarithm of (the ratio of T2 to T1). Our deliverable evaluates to 4.50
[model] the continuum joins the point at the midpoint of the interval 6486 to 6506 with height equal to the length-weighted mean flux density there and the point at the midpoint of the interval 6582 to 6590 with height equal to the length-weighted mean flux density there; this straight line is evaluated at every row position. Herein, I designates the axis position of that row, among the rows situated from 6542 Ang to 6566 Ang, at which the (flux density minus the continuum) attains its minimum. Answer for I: 6564 Ang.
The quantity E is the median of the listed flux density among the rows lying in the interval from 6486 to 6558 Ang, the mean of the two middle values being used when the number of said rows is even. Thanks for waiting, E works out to 9.09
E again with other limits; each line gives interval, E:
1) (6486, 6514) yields 9.07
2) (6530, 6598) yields 8.98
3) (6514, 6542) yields 9.13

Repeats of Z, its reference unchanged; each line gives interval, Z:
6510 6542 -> 6528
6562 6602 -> 6564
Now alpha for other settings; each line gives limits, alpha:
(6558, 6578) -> 0.880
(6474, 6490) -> 0.922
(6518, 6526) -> 0.930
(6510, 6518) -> 0.921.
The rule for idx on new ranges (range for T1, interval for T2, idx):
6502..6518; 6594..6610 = 5.17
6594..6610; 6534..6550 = 4.50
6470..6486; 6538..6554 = 4.29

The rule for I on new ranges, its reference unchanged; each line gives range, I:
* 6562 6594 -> 6564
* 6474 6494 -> 6492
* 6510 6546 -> 6528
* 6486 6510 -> 6496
